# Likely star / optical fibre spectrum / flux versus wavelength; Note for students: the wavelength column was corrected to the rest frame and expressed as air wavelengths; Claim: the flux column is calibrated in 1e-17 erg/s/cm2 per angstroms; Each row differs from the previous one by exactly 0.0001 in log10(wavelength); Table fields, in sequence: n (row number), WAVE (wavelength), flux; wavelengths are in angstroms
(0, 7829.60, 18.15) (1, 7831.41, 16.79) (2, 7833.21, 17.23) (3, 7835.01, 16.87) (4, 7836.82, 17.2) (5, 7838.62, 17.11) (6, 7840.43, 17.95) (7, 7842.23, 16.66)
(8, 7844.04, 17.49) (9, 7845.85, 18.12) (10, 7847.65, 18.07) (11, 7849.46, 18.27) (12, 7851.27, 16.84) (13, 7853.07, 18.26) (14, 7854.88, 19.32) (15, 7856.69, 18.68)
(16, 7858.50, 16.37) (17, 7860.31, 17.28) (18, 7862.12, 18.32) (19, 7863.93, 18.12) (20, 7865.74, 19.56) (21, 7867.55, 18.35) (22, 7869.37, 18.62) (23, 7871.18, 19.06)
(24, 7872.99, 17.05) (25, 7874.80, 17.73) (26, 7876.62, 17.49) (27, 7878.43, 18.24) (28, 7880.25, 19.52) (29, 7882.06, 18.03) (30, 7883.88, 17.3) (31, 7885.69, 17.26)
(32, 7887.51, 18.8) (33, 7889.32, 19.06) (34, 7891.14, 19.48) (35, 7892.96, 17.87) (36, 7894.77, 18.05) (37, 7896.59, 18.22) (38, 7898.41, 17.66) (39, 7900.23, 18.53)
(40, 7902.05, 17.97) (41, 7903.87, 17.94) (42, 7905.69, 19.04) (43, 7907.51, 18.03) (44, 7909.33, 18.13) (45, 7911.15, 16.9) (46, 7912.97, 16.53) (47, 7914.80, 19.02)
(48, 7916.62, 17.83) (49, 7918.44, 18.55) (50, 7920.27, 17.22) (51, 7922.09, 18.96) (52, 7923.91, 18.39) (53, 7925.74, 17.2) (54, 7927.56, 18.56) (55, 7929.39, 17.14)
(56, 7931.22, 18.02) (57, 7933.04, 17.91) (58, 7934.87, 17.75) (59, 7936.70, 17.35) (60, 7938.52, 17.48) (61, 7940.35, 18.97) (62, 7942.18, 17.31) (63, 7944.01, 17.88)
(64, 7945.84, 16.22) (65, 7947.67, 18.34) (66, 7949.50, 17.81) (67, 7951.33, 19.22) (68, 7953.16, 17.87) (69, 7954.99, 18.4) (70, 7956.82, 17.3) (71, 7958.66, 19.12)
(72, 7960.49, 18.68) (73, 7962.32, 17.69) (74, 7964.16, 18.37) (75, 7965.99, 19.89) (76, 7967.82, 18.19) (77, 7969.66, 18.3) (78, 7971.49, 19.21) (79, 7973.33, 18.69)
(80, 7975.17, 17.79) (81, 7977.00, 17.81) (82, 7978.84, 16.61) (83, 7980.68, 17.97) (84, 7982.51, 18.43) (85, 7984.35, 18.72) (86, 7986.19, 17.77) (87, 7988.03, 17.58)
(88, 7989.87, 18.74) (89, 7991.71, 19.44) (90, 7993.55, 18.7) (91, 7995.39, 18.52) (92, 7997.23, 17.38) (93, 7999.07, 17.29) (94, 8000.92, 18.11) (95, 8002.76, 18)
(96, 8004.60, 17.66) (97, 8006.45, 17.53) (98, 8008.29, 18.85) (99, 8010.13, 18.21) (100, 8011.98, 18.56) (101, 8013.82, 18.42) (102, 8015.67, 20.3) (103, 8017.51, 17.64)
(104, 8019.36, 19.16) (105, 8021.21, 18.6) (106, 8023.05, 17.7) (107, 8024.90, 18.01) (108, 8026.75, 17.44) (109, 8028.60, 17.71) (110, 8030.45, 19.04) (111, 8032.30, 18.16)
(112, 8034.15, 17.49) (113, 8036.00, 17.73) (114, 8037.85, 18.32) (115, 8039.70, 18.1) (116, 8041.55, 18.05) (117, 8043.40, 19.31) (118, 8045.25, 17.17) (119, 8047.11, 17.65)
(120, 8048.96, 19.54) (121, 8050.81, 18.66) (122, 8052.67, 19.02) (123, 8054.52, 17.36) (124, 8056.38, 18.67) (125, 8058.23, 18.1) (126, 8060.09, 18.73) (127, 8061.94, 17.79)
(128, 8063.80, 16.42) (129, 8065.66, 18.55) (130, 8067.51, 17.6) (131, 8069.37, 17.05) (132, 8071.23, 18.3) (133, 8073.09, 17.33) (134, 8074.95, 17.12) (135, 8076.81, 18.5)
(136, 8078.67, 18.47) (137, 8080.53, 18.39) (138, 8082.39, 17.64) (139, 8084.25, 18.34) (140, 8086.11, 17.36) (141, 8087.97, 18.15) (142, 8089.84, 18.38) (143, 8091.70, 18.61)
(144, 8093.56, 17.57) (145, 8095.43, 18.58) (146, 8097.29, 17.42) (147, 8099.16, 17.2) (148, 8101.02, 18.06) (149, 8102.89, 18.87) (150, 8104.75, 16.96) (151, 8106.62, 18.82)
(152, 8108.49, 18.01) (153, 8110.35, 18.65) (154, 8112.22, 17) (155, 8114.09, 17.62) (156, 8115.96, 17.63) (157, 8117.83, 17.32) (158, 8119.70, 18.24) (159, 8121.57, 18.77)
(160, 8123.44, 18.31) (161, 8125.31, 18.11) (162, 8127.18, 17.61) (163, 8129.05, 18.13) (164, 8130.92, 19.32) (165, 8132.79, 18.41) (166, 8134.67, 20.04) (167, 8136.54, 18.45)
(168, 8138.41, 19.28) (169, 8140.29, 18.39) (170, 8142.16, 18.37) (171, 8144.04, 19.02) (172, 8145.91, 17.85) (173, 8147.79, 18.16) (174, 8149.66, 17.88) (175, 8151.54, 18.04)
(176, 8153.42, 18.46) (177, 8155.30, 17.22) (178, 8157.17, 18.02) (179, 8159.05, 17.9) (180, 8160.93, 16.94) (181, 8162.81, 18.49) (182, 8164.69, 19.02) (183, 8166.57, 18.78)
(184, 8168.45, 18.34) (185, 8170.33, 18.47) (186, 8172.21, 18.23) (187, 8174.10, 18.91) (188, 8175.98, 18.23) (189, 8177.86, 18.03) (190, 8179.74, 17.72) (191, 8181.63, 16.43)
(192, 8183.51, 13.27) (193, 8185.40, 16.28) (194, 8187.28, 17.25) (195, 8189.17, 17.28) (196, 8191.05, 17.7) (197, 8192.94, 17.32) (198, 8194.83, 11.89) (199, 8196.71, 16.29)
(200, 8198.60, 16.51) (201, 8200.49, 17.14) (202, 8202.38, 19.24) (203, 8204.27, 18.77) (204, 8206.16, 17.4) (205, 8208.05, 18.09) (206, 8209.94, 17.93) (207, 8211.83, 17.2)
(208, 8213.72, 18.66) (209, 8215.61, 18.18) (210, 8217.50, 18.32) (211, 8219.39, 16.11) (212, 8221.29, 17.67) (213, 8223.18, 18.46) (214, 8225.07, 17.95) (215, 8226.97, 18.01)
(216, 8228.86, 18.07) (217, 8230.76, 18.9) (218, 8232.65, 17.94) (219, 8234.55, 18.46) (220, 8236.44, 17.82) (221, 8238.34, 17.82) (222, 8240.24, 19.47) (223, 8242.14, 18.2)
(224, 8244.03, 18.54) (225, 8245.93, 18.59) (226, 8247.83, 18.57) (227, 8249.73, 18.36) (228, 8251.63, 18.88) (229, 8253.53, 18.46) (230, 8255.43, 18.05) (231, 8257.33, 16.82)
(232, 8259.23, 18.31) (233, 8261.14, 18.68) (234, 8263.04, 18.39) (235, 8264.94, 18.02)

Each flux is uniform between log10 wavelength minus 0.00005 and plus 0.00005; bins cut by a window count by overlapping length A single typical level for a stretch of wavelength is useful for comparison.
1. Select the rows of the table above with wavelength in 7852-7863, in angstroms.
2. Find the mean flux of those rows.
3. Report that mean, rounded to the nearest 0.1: 18.0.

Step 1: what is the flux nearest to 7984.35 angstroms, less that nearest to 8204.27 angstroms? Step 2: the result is -0.05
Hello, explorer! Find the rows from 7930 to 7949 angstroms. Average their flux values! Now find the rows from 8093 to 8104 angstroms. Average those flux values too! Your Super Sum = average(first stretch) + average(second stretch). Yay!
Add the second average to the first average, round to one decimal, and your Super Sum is 35.7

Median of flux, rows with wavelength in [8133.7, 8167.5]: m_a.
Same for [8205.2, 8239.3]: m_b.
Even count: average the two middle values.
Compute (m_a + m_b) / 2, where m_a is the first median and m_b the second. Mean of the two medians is 18.2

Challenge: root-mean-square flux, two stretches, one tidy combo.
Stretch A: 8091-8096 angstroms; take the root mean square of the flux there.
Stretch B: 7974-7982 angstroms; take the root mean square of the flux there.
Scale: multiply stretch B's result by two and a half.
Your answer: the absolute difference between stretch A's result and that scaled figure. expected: 25.6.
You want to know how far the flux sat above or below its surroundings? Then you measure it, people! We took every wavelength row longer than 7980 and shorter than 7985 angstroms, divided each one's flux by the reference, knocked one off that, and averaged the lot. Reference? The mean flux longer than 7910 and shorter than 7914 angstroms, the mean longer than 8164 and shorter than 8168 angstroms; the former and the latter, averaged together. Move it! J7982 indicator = 0.03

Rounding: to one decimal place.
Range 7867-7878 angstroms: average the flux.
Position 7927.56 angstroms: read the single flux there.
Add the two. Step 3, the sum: 36.6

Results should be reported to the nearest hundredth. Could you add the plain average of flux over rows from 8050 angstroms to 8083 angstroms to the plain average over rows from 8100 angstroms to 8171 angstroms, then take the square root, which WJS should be 6.02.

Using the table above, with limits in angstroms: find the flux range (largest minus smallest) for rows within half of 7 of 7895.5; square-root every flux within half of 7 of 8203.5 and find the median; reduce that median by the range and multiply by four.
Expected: 14.8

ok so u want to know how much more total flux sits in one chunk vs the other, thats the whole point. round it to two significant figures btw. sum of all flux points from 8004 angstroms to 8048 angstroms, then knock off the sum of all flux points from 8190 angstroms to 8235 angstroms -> 15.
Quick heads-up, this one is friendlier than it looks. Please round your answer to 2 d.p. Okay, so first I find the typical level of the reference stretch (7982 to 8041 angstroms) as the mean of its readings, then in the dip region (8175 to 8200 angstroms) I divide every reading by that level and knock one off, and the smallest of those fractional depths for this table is -0.35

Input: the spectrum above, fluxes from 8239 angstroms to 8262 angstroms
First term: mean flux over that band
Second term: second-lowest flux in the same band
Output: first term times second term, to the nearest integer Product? 332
